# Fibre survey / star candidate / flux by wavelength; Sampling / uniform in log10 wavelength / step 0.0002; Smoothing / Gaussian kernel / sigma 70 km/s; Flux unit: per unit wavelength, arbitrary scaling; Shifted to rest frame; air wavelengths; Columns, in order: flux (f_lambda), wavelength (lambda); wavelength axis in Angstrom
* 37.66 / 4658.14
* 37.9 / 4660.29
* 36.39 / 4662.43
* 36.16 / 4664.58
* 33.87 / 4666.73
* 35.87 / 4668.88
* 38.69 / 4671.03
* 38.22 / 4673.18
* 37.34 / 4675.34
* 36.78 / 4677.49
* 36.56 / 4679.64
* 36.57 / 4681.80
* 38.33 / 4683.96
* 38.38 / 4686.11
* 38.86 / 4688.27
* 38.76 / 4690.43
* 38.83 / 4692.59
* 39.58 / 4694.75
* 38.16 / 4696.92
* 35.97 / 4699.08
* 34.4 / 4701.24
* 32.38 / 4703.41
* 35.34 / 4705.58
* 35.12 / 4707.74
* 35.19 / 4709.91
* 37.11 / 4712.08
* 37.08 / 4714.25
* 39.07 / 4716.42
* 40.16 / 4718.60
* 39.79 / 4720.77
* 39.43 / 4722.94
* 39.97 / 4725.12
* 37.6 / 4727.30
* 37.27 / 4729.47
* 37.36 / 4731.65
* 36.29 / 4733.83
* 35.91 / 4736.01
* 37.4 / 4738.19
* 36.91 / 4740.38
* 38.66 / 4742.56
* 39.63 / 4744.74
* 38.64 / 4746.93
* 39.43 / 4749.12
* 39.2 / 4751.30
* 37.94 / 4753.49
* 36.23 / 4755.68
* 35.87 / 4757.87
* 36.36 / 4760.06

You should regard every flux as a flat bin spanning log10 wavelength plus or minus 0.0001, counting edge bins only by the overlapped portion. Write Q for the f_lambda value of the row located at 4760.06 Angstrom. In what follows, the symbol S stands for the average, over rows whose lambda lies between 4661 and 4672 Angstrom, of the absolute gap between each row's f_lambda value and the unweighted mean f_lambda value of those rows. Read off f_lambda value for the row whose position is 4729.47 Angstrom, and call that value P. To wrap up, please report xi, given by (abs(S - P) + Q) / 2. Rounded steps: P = 37.27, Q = 36.36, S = 1.08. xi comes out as 36.3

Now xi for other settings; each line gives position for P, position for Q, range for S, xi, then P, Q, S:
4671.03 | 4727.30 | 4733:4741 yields 37.9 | 38.69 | 37.6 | 0.53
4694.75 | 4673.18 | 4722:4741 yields 38.4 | 39.58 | 38.22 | 0.95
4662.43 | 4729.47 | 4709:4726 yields 36.1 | 36.39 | 37.27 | 1.51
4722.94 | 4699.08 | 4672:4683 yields 37.4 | 39.43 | 35.97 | 0.55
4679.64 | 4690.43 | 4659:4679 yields 37.1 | 36.56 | 38.76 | 1.10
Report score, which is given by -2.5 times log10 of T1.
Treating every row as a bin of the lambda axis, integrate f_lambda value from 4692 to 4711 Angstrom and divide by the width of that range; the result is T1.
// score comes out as -3.89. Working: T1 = 36.0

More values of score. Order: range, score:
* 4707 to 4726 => -3.95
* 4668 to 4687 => -3.93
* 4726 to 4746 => -3.93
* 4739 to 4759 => -3.95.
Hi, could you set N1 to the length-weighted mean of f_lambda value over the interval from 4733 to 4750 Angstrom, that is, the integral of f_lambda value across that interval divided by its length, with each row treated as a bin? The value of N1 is 37.9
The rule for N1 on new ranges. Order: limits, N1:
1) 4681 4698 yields 38.5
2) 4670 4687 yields 37.6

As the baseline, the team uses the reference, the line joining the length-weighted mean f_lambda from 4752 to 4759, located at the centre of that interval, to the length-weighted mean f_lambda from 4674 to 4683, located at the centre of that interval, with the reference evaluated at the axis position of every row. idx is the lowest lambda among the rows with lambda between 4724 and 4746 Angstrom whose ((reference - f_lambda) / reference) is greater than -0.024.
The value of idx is 4727.30 Angstrom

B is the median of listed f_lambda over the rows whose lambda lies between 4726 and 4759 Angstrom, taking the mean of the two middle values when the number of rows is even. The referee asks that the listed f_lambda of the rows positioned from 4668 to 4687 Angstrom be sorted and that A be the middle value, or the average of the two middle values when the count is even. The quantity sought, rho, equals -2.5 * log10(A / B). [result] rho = 0.002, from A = 37.34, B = 37.4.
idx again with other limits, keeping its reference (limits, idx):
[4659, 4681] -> 4662.43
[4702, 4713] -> 4703.41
